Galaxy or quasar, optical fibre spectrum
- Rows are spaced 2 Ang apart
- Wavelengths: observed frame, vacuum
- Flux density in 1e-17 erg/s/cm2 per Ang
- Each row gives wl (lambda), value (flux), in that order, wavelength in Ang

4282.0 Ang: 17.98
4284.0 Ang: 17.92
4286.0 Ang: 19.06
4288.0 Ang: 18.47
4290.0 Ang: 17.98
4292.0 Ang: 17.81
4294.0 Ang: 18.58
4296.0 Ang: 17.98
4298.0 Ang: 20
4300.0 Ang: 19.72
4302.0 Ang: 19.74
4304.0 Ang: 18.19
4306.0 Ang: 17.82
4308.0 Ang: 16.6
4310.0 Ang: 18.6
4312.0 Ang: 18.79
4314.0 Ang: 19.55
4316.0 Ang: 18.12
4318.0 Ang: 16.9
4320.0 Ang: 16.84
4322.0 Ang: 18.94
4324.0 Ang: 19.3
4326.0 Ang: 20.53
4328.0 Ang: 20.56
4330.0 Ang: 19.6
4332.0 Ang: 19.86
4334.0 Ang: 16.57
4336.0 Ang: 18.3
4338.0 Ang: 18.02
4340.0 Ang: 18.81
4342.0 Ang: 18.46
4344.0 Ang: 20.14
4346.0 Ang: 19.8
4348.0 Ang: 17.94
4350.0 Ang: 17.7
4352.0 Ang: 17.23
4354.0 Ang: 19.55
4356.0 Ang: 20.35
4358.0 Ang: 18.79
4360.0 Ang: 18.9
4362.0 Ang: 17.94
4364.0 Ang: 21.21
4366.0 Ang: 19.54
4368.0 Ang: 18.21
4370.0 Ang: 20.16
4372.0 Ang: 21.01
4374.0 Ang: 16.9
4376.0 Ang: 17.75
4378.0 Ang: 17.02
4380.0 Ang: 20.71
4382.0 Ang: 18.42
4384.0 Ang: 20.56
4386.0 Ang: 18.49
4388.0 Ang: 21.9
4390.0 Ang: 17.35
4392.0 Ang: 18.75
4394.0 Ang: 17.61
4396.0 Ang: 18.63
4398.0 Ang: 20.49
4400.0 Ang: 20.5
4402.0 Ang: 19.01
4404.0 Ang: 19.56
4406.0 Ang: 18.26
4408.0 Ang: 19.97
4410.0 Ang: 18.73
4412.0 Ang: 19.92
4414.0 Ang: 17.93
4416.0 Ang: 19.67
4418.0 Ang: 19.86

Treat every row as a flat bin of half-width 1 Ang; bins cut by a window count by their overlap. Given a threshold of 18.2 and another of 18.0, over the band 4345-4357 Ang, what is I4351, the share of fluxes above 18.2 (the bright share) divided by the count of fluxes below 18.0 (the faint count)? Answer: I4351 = 0.17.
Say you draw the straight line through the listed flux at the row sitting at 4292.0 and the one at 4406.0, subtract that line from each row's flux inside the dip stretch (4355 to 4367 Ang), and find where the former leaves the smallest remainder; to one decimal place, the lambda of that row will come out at 4362.0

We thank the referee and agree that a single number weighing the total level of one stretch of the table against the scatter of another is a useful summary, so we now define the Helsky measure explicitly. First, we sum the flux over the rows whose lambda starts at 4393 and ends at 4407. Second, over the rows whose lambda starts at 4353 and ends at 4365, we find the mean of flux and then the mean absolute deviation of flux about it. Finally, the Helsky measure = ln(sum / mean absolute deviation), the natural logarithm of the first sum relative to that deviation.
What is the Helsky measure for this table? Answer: 5.0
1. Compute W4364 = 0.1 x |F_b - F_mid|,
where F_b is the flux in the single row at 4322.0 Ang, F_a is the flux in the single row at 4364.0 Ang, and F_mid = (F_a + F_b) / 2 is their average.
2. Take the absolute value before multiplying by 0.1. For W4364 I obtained 0.11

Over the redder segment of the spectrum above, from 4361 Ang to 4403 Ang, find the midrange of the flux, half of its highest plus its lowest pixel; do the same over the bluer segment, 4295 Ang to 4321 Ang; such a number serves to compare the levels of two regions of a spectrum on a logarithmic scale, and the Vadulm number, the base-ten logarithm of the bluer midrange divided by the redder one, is -0.025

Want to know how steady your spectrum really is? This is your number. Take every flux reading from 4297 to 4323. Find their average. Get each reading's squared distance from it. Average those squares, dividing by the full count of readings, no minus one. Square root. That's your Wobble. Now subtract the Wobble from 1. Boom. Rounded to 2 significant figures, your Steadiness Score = -0.12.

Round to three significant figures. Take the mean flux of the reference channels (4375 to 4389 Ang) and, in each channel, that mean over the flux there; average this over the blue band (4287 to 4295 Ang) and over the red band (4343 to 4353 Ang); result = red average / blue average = 0.985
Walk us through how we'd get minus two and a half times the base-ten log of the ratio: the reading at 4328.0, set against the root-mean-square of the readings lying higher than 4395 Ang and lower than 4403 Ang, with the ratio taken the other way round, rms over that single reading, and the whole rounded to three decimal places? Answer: 0.048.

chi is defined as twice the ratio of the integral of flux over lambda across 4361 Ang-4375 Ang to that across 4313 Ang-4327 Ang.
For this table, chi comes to 2.07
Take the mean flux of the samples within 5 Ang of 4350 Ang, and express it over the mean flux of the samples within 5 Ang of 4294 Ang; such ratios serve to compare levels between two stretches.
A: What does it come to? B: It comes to 1.00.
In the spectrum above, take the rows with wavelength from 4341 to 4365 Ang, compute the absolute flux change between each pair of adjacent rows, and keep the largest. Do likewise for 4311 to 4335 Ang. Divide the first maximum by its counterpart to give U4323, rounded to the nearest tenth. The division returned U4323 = 1.0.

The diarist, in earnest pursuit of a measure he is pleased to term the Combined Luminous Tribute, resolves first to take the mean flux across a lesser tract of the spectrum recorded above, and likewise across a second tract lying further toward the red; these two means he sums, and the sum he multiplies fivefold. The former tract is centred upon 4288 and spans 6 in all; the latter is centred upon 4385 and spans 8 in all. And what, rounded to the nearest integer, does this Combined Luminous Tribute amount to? 192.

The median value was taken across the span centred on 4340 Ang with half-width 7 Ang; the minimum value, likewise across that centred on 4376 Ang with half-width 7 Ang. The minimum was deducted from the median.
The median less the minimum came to 1.56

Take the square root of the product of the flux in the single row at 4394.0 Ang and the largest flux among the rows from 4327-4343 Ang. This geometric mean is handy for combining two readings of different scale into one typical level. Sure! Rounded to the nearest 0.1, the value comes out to 19.0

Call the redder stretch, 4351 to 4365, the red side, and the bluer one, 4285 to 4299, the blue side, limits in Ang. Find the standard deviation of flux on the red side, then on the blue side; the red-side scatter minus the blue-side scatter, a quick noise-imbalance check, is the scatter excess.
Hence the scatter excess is 0.6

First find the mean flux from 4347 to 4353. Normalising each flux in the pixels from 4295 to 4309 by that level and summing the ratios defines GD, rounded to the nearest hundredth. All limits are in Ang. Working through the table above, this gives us 7.38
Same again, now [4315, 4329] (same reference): 7.44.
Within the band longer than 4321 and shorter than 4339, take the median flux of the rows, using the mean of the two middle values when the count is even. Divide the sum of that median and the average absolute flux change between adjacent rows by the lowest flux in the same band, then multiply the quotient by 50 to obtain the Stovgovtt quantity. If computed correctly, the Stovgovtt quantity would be 61.3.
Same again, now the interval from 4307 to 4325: 59.1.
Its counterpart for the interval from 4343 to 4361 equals 57.6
